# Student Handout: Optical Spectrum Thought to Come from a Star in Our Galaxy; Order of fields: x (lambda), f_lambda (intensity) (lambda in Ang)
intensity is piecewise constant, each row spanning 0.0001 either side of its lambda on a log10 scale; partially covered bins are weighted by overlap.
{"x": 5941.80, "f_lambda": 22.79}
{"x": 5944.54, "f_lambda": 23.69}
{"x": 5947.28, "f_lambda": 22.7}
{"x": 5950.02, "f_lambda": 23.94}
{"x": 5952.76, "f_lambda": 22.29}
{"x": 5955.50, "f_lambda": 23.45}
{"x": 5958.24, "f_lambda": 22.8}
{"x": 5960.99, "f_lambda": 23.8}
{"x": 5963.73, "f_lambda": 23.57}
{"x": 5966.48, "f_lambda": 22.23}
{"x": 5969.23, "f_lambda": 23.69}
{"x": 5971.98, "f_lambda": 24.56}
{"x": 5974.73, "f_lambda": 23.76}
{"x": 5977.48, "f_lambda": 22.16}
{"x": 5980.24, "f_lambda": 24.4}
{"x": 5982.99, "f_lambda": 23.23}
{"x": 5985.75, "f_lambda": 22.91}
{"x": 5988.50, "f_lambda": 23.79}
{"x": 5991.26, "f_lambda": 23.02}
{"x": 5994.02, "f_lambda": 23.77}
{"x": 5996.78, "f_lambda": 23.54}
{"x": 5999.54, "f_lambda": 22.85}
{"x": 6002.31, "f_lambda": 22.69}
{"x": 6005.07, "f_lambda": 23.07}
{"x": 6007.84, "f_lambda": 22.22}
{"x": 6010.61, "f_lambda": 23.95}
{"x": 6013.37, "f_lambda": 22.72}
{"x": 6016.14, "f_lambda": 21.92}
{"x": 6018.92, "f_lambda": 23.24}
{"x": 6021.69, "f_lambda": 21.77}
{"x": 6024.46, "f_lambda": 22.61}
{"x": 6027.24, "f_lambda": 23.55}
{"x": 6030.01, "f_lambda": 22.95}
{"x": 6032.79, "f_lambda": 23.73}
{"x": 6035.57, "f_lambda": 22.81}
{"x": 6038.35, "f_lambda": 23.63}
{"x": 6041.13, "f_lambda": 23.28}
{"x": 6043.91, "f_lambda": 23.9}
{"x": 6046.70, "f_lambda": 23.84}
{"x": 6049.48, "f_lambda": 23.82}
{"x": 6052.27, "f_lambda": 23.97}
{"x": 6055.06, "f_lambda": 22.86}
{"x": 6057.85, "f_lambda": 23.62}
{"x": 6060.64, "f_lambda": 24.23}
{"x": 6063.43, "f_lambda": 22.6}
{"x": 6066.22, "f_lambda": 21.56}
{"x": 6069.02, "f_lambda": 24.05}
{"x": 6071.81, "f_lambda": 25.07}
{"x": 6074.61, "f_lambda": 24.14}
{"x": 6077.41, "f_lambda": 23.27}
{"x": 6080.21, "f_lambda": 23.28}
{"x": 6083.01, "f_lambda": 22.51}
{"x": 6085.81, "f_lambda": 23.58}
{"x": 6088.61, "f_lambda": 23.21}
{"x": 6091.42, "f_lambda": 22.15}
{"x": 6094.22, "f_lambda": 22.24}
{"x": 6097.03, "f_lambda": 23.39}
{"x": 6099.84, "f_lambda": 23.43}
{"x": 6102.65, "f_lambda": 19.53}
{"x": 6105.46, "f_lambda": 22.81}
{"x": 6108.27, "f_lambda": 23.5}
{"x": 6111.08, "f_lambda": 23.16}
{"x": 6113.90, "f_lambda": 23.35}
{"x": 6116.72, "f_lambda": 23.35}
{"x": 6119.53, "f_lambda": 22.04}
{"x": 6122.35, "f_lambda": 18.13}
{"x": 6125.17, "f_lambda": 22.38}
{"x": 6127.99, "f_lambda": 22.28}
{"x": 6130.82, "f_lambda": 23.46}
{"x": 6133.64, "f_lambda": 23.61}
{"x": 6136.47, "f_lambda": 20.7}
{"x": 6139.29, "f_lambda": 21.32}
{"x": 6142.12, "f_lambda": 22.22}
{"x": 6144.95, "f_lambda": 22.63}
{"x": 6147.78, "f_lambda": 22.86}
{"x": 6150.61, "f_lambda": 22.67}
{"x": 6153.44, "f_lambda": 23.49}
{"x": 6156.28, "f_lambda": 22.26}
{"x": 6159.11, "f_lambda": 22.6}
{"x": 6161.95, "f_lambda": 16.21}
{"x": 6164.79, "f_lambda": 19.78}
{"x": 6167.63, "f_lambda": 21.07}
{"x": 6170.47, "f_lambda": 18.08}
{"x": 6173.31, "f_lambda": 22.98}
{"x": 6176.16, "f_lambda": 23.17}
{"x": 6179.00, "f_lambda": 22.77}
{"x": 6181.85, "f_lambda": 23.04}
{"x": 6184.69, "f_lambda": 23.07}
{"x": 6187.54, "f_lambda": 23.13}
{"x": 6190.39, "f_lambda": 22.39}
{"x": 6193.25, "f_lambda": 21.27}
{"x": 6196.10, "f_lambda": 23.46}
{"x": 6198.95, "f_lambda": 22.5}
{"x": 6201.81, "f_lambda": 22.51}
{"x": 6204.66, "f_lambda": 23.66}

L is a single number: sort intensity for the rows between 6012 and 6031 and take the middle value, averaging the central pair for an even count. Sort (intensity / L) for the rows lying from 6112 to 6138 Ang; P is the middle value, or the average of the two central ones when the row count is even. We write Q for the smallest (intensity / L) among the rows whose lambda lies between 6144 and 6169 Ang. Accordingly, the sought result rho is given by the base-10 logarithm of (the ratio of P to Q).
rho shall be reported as 0.14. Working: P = 0.99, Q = 0.71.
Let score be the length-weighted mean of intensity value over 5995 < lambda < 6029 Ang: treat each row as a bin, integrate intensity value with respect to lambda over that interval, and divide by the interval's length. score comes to 22.9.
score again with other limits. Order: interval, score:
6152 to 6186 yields 21.5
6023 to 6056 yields 23.4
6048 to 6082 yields 23.5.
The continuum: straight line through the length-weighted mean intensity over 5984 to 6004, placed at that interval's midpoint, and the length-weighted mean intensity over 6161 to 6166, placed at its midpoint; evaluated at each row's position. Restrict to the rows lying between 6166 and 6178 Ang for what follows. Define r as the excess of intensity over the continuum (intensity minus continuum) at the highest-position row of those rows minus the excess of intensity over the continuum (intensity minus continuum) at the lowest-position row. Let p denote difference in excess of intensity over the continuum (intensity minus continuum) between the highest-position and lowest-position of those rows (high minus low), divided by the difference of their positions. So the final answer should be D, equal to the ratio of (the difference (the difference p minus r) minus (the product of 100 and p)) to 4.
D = -7.4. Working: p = 0.277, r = 2.4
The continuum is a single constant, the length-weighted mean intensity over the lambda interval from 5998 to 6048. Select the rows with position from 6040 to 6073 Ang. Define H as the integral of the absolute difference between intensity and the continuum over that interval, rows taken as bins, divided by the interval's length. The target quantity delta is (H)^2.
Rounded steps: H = 0.9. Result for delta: 0.8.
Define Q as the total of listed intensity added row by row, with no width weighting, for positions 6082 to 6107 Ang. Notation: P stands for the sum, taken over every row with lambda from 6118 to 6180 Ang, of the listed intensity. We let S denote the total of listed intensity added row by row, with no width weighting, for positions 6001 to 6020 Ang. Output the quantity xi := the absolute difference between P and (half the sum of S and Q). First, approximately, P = 477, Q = 203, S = 160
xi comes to 295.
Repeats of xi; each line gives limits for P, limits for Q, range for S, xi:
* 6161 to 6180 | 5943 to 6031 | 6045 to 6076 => 356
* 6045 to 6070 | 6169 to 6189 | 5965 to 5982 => 62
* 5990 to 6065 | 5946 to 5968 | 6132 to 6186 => 327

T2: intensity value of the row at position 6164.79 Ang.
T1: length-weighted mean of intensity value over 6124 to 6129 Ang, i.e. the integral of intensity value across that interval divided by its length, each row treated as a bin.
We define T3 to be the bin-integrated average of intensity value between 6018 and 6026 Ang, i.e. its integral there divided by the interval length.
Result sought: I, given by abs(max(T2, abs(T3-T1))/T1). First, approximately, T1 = 22.3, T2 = 19.78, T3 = 22.5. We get 0.89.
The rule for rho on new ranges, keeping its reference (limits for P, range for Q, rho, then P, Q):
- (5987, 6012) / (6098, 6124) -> 0.10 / 1.02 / 0.80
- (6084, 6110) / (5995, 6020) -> 0.02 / 1.02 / 0.96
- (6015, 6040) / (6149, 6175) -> 0.15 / 1.01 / 0.71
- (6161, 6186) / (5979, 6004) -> 0.00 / 1.00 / 1.00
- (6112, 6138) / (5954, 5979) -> 0.00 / 0.99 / 0.98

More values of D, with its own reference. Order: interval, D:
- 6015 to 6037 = -2.3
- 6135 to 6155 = -5.6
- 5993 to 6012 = -1.2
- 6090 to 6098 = -6.6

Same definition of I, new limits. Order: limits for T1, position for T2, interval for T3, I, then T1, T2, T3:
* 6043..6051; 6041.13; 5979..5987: 0.98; 23.8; 23.28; 23.5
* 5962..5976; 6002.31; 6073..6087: 0.96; 23.6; 22.69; 23.4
